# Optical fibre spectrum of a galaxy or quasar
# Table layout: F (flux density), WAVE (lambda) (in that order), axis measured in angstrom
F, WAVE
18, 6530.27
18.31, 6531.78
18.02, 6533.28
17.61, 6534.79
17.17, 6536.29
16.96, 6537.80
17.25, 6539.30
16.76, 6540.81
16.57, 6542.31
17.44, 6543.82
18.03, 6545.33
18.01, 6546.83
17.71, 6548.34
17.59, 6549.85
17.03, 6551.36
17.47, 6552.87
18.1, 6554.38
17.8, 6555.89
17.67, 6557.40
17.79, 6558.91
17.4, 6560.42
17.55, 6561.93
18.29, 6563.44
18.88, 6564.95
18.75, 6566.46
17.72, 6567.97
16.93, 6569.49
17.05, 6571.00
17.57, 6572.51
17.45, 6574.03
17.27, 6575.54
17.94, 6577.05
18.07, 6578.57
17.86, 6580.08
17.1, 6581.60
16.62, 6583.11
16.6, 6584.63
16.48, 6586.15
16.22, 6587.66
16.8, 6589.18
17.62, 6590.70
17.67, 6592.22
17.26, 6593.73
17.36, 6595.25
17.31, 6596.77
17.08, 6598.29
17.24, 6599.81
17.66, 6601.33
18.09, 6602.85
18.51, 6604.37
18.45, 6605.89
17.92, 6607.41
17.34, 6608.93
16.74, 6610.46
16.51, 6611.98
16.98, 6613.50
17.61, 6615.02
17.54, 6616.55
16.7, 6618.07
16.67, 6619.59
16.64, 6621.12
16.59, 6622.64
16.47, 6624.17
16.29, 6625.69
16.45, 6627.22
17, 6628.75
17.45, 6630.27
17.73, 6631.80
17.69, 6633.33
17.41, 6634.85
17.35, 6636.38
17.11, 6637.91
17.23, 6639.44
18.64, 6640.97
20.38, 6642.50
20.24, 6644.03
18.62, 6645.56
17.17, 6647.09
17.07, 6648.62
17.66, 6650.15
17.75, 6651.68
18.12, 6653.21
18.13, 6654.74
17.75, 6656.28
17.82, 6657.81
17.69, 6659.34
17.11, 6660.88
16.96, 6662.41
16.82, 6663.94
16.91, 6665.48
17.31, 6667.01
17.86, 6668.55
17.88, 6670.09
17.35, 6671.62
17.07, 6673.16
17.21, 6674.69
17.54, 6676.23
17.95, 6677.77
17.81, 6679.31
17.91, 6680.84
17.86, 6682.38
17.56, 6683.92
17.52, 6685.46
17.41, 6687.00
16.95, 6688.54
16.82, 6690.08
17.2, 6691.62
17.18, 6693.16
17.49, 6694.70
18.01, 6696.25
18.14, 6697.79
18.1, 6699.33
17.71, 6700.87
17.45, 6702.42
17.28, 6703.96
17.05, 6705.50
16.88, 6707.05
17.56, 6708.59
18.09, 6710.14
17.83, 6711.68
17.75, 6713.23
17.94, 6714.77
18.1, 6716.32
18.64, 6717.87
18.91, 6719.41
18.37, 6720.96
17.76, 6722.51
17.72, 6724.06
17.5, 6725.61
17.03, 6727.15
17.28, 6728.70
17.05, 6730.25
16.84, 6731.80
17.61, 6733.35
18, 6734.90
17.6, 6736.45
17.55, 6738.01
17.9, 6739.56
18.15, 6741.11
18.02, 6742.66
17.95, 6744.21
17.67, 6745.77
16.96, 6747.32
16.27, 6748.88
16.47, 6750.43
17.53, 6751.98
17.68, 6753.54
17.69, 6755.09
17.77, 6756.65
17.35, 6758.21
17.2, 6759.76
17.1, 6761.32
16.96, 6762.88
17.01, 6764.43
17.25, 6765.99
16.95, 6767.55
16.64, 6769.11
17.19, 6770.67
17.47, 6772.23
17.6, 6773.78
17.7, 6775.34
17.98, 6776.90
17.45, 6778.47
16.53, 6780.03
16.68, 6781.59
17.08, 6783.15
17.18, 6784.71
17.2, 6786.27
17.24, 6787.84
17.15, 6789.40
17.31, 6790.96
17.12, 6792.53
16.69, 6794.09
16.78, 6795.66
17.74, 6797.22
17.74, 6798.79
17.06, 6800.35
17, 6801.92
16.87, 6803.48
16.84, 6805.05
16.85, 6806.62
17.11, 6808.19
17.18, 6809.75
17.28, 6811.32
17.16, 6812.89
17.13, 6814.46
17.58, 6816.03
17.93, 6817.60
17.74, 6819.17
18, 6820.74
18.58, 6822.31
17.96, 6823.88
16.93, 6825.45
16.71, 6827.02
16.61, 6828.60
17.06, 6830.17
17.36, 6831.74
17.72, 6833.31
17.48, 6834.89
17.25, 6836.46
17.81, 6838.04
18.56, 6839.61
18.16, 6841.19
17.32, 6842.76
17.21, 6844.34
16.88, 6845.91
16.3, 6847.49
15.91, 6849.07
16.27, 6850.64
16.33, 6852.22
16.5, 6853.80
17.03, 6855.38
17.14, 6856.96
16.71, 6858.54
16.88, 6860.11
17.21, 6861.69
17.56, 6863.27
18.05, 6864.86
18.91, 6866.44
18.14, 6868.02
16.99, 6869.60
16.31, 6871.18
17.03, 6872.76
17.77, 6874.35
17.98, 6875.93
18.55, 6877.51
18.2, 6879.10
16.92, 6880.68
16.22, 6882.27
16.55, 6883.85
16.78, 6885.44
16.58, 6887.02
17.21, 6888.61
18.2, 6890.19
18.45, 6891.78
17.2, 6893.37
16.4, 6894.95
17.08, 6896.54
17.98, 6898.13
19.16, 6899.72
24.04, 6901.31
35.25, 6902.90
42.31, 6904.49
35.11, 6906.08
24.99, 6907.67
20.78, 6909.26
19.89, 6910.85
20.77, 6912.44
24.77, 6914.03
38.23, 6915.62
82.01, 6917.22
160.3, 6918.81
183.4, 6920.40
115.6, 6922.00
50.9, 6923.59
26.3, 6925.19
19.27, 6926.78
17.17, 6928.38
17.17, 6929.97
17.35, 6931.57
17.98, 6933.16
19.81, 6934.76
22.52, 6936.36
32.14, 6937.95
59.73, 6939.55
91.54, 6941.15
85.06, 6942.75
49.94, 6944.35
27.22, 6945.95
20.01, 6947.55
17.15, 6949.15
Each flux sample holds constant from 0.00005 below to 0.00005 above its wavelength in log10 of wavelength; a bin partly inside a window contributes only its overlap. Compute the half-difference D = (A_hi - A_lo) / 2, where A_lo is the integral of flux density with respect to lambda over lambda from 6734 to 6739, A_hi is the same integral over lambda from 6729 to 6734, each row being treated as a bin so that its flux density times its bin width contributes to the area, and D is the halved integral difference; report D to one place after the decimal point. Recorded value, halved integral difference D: -1.3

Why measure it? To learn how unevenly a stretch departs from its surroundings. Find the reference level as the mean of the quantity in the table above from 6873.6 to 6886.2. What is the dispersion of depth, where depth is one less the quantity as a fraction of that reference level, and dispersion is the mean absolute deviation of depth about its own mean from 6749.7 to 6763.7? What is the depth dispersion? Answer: 0.019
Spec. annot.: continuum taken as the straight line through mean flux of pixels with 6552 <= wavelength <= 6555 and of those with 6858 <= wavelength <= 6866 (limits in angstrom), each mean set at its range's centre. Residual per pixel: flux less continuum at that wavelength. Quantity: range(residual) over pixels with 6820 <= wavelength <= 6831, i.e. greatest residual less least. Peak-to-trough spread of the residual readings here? 2.0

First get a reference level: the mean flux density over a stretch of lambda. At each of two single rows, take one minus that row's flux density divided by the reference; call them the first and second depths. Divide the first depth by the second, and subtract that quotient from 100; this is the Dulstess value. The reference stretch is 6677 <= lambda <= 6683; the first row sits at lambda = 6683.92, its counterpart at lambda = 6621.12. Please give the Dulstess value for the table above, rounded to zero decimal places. 100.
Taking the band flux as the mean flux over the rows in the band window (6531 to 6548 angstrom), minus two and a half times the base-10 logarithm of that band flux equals -3.11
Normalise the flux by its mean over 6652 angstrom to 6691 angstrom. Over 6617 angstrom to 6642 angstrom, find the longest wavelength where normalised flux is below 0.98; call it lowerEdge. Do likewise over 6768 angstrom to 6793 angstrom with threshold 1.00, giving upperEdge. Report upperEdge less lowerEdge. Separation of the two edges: 154.6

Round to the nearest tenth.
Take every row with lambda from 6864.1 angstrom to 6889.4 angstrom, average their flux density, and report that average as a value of 17.4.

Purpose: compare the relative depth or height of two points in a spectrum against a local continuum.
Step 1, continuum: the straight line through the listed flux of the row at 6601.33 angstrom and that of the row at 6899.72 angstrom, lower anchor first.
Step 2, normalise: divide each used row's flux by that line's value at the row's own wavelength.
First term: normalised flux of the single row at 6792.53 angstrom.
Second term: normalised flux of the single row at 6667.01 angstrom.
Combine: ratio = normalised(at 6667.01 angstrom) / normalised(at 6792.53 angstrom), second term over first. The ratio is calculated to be 1.05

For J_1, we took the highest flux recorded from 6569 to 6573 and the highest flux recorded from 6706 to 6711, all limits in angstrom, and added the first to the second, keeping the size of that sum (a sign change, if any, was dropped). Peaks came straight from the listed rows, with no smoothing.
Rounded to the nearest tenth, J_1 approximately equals 35.7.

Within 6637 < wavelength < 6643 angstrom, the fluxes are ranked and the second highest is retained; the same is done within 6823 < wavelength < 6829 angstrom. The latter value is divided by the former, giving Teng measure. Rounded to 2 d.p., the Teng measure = 0.91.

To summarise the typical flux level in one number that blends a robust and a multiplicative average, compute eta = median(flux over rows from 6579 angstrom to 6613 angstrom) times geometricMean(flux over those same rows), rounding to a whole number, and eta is 299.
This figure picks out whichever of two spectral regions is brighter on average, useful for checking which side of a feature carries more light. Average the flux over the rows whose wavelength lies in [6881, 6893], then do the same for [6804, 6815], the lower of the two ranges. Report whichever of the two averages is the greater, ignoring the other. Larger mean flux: 17.1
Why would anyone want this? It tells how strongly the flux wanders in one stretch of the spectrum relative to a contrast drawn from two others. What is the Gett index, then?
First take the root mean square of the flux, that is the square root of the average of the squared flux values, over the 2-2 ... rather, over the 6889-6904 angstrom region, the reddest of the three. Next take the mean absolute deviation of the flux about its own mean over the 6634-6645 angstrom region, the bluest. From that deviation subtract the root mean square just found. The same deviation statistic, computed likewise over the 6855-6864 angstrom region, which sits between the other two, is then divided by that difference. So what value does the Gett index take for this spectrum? -0.0108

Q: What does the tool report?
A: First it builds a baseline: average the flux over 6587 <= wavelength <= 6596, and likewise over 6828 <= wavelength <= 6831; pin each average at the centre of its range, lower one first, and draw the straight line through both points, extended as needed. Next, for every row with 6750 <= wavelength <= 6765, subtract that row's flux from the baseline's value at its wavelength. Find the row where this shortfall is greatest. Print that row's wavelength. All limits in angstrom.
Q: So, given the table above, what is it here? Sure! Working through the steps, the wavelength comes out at 6750.43 angstrom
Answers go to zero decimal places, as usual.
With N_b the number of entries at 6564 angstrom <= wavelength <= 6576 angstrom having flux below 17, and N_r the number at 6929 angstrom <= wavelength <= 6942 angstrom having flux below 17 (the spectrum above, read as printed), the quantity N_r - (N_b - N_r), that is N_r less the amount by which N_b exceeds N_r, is -1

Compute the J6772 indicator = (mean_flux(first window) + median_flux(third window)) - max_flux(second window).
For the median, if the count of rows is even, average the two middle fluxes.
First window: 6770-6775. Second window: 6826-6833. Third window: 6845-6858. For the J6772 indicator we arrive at 16.5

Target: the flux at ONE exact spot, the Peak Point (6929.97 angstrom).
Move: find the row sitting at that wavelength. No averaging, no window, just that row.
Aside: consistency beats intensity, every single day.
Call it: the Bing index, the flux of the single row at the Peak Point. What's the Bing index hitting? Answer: 17.17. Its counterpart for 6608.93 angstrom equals 17.34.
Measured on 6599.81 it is 17.24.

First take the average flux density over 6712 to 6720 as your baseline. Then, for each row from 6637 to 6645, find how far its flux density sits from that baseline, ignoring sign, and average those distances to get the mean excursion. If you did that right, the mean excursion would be 1.3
